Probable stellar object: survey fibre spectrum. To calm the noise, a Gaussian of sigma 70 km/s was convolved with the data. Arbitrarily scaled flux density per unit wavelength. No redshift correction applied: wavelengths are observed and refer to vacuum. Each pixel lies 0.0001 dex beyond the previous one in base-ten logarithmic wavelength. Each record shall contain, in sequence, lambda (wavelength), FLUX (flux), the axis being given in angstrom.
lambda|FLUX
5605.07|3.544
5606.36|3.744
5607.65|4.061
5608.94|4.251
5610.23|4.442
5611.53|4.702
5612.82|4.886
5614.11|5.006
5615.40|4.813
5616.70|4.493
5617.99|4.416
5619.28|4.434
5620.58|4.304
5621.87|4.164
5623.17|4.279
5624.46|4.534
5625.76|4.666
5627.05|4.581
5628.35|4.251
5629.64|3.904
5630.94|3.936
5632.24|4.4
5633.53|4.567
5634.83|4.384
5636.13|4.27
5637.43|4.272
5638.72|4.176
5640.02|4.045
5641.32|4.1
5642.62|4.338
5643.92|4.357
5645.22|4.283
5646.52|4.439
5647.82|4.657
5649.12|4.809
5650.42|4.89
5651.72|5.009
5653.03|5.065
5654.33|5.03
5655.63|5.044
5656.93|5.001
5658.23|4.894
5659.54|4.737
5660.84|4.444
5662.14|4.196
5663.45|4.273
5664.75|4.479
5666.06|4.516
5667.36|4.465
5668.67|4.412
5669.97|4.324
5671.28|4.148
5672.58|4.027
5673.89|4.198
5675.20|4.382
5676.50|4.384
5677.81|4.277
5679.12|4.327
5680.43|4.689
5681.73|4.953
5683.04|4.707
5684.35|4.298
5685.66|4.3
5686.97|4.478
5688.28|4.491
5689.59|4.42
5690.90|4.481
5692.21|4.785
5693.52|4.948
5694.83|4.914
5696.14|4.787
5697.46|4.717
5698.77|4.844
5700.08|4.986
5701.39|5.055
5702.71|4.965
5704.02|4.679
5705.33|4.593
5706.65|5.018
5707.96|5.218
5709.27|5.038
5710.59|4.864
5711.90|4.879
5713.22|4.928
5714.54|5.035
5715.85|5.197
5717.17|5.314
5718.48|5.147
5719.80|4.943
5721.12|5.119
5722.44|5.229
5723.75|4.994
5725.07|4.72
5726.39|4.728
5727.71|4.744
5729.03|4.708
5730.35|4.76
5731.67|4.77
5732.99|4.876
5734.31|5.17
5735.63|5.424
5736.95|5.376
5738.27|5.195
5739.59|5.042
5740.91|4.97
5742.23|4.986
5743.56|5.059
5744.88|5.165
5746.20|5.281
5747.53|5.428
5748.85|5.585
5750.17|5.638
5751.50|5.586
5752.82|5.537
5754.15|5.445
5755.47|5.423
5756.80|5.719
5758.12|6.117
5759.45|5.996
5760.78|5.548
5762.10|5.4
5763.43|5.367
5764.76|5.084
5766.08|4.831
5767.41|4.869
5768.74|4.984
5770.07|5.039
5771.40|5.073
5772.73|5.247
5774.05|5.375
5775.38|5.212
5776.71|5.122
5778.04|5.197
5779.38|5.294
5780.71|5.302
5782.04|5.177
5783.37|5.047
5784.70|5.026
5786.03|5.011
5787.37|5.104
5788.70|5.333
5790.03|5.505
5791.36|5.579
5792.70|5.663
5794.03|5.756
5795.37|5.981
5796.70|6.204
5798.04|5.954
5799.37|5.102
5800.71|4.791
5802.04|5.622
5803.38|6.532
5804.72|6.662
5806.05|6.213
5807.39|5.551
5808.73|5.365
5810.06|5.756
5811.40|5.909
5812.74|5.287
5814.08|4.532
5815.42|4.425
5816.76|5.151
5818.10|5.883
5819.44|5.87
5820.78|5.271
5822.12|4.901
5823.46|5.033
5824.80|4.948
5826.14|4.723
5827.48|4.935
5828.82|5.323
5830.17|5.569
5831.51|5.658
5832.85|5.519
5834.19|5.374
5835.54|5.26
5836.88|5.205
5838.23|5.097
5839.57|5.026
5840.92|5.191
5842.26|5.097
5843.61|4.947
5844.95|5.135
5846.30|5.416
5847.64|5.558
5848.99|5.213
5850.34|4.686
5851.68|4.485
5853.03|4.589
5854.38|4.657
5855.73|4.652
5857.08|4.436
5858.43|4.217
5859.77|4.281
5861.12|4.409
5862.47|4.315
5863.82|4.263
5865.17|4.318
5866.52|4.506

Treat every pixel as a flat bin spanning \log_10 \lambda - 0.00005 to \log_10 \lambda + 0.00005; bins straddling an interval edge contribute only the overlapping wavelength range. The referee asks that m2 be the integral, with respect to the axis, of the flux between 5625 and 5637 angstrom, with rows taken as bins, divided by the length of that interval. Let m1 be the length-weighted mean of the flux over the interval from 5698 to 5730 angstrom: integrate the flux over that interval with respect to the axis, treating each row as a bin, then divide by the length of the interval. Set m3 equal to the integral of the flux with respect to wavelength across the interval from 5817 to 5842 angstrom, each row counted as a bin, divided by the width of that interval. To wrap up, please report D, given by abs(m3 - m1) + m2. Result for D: 4.6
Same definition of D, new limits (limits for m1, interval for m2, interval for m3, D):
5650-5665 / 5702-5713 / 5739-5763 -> 5.6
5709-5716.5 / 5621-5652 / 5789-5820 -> 5.0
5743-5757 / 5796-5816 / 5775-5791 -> 5.8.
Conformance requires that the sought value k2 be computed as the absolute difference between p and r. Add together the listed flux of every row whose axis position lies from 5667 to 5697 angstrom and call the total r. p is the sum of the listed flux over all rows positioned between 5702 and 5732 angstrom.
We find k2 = 10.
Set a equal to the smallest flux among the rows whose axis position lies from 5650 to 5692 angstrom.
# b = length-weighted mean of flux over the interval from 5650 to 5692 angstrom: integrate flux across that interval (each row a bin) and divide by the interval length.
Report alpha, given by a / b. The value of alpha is 0.887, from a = 4.027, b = 4.5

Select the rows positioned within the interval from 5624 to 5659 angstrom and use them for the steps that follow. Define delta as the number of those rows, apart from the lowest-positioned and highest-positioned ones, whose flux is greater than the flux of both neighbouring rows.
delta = 6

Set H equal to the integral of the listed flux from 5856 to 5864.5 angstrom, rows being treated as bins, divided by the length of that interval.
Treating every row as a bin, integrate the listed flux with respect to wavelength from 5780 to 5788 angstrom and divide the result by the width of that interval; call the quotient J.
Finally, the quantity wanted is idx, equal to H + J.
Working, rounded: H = 4.34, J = 5.1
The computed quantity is 9.5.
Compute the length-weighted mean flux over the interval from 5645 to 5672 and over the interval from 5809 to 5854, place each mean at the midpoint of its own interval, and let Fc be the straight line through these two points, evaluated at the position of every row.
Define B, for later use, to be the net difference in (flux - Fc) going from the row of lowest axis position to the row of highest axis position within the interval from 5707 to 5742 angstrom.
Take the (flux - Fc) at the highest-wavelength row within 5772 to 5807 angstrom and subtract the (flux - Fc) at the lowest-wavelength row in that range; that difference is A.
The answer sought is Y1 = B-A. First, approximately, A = 0.9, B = -0.4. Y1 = -1.2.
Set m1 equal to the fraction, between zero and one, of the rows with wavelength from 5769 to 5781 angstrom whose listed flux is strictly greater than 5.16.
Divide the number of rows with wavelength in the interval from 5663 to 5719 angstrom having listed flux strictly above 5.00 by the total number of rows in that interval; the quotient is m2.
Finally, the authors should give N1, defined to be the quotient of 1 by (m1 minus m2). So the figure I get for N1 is 2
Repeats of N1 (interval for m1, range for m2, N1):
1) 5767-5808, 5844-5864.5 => 3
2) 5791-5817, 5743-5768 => -7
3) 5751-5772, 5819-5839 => -9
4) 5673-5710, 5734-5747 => -1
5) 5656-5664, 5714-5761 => -1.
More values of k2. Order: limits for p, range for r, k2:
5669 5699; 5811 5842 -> 16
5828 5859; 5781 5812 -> 13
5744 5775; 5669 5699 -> 20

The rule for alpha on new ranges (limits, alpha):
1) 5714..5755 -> 0.916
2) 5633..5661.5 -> 0.883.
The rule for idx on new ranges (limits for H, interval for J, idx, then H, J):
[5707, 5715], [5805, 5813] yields 10.7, 4.99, 5.8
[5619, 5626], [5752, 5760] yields 10.1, 4.37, 5.7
